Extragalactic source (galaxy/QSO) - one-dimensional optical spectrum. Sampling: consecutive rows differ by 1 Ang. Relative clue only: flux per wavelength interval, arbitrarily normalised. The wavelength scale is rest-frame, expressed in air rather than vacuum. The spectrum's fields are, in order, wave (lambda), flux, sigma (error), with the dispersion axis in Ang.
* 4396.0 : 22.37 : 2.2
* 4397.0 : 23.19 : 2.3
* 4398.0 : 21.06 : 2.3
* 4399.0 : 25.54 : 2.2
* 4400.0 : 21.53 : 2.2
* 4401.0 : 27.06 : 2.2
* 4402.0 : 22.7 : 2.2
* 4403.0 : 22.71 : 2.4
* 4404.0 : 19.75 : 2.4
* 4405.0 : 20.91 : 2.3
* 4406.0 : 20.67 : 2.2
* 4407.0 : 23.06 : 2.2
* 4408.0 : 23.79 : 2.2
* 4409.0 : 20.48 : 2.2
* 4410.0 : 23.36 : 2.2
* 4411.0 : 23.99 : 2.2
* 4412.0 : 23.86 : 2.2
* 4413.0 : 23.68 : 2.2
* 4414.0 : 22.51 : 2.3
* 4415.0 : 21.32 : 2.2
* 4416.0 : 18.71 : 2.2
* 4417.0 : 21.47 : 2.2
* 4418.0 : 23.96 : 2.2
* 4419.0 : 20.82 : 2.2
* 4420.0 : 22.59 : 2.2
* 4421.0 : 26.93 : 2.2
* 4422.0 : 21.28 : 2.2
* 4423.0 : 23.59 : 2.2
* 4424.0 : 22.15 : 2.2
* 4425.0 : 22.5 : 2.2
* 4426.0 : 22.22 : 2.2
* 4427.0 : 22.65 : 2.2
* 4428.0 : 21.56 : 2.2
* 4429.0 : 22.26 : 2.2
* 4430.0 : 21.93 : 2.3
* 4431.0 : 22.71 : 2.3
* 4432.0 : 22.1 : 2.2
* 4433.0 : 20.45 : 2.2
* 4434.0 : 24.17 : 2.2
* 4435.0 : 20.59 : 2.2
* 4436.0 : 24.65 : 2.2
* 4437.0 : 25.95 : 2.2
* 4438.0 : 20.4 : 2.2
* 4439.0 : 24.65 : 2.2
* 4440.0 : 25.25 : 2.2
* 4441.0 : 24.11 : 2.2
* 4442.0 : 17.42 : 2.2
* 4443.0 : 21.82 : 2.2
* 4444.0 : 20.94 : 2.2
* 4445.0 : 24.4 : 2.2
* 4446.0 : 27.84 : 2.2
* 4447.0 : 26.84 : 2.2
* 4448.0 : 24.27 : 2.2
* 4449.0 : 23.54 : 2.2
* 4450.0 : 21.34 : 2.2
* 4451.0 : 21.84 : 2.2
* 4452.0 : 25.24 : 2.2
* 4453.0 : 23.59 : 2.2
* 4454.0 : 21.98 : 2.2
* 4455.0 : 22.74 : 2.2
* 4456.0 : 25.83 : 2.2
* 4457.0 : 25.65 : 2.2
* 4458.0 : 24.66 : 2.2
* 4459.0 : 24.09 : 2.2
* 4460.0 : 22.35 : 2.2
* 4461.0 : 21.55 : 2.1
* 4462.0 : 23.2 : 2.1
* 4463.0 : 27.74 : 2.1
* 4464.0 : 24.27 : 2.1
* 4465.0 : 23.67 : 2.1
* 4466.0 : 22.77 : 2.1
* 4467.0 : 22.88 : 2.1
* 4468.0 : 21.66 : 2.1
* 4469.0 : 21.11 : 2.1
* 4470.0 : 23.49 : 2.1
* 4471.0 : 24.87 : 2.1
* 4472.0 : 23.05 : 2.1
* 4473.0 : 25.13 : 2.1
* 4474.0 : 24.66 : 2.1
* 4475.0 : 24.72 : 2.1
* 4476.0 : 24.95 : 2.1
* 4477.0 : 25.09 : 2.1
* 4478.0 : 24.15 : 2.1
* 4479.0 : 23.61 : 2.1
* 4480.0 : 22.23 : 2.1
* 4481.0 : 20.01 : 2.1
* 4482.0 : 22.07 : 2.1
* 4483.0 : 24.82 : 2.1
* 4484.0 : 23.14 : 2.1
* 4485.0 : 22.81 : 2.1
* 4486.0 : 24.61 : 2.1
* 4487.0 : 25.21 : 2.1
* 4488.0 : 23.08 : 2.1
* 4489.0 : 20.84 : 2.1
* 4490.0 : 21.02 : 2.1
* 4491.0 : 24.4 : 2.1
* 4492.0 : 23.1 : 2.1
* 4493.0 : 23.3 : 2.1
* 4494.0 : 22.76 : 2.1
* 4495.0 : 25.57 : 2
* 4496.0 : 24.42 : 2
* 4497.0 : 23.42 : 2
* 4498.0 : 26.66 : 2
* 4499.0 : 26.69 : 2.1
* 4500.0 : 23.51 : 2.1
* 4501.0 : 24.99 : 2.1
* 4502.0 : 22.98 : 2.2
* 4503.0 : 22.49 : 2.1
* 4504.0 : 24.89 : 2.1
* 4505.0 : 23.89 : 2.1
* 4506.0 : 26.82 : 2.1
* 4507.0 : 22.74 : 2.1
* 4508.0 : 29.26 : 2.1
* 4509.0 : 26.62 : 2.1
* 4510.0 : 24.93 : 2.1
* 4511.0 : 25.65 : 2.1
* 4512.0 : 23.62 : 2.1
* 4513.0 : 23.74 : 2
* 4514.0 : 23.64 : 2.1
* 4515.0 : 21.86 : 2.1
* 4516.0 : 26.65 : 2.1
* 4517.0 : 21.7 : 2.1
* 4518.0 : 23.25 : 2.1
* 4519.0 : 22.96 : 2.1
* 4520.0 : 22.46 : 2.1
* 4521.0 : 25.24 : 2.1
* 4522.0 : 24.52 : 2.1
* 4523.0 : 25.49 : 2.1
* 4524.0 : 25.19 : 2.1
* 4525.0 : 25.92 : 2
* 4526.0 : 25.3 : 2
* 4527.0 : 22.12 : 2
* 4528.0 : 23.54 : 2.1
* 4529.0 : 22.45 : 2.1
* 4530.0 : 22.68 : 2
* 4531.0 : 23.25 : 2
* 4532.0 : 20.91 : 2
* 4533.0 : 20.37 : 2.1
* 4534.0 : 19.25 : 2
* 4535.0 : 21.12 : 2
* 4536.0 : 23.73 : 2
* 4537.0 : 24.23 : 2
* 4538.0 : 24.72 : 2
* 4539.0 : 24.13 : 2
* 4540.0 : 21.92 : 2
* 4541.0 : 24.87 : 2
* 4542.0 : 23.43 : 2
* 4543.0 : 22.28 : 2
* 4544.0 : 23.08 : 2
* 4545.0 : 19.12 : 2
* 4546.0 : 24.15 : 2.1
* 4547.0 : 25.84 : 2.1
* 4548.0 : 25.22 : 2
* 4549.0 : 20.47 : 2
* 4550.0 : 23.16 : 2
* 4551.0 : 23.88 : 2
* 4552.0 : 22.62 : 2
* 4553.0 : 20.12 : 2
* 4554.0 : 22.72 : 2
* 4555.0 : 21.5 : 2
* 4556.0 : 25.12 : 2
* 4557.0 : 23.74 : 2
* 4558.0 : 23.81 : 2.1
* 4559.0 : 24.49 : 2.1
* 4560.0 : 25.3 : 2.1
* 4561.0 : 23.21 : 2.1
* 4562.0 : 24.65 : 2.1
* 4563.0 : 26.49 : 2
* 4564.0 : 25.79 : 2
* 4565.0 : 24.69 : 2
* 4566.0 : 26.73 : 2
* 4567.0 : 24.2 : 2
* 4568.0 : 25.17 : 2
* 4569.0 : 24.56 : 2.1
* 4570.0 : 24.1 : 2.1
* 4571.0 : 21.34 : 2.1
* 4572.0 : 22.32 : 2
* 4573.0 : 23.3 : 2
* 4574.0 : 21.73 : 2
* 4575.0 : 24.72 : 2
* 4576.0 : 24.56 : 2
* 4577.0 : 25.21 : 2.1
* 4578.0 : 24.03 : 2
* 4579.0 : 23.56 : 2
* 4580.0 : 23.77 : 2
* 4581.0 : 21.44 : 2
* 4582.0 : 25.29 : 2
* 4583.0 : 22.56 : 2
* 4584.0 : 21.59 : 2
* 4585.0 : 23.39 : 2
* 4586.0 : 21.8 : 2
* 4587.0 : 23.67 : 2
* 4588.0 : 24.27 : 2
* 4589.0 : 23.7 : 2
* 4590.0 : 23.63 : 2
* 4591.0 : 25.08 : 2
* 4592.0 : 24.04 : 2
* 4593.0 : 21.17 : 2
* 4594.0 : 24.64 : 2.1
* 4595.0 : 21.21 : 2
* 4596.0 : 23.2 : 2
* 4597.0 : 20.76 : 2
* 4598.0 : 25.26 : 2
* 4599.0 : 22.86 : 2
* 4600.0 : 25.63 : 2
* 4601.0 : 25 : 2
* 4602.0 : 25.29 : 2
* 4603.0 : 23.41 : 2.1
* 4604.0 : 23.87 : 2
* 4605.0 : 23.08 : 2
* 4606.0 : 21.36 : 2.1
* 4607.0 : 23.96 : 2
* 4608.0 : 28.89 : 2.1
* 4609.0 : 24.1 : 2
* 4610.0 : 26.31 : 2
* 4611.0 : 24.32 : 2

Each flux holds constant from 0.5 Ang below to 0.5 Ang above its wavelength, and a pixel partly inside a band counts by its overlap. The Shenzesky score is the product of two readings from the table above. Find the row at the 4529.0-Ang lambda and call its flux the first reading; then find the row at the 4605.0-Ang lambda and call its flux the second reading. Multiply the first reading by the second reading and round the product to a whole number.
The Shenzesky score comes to 518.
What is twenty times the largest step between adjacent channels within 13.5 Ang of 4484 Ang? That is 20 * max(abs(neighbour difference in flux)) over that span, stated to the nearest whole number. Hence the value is 68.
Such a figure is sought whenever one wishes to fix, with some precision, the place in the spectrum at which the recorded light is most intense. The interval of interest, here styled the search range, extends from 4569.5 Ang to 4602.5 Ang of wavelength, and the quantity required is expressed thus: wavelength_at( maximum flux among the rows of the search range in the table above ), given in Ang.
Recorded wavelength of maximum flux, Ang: 4600.0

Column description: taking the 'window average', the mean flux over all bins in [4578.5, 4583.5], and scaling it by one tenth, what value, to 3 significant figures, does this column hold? 2.33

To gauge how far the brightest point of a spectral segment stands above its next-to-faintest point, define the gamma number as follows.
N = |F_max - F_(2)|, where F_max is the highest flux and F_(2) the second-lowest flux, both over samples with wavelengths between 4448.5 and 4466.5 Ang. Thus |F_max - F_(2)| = 6.2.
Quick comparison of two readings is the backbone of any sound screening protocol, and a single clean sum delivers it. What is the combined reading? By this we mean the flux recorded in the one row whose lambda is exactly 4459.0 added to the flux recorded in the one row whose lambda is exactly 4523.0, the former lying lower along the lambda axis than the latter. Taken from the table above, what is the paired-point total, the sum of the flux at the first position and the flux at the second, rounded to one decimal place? 49.6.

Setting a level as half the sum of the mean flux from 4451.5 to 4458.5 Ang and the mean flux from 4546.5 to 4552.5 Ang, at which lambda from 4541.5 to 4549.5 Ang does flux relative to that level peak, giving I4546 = 4547.0 Ang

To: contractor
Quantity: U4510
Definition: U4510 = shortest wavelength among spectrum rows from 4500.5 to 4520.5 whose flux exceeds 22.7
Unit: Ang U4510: 4501.0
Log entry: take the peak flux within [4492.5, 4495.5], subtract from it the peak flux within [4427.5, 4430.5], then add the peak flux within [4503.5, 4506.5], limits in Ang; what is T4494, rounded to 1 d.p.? 30.1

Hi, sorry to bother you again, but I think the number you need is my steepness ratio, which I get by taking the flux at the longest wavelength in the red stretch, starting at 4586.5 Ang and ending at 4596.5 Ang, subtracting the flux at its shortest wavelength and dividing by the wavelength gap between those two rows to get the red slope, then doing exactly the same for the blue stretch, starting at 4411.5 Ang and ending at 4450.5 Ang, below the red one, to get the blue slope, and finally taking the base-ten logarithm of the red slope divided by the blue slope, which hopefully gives -0.1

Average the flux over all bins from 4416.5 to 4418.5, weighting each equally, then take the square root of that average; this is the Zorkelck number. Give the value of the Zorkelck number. 4.77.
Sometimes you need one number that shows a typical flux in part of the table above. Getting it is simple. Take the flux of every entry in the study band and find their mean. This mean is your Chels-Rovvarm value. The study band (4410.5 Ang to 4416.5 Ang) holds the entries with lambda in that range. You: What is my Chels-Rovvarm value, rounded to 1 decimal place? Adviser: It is 22.3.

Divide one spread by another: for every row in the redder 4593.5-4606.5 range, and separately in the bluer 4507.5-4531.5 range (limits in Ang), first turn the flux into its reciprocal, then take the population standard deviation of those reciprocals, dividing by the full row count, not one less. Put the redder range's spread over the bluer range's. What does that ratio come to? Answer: 1.0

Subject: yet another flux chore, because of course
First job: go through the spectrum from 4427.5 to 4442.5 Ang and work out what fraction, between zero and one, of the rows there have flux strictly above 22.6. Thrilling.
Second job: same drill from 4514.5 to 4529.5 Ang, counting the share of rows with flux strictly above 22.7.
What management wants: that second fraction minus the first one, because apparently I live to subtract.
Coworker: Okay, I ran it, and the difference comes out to 0.20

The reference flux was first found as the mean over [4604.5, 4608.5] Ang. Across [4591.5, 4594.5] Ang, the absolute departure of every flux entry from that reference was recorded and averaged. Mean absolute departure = 1.25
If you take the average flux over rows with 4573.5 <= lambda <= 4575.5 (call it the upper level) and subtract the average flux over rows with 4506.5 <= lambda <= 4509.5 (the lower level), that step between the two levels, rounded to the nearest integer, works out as -3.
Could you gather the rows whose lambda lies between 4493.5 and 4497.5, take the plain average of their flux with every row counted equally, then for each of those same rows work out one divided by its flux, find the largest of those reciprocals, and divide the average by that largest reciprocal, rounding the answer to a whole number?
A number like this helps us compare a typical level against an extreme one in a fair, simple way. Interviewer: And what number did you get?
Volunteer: 547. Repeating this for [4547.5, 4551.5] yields 475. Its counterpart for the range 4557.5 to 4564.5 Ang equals 576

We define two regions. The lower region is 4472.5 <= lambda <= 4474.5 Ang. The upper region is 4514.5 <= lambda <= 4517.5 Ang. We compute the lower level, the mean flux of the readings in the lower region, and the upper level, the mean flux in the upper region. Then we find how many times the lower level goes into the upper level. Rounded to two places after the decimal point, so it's 0.94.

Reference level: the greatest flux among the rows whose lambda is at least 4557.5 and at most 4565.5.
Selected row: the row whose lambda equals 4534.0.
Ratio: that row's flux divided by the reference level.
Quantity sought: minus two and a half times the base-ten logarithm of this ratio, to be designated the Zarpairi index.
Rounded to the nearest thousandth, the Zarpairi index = 0.347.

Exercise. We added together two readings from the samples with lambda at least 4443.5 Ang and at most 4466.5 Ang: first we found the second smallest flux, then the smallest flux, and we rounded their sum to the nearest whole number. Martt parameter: 42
